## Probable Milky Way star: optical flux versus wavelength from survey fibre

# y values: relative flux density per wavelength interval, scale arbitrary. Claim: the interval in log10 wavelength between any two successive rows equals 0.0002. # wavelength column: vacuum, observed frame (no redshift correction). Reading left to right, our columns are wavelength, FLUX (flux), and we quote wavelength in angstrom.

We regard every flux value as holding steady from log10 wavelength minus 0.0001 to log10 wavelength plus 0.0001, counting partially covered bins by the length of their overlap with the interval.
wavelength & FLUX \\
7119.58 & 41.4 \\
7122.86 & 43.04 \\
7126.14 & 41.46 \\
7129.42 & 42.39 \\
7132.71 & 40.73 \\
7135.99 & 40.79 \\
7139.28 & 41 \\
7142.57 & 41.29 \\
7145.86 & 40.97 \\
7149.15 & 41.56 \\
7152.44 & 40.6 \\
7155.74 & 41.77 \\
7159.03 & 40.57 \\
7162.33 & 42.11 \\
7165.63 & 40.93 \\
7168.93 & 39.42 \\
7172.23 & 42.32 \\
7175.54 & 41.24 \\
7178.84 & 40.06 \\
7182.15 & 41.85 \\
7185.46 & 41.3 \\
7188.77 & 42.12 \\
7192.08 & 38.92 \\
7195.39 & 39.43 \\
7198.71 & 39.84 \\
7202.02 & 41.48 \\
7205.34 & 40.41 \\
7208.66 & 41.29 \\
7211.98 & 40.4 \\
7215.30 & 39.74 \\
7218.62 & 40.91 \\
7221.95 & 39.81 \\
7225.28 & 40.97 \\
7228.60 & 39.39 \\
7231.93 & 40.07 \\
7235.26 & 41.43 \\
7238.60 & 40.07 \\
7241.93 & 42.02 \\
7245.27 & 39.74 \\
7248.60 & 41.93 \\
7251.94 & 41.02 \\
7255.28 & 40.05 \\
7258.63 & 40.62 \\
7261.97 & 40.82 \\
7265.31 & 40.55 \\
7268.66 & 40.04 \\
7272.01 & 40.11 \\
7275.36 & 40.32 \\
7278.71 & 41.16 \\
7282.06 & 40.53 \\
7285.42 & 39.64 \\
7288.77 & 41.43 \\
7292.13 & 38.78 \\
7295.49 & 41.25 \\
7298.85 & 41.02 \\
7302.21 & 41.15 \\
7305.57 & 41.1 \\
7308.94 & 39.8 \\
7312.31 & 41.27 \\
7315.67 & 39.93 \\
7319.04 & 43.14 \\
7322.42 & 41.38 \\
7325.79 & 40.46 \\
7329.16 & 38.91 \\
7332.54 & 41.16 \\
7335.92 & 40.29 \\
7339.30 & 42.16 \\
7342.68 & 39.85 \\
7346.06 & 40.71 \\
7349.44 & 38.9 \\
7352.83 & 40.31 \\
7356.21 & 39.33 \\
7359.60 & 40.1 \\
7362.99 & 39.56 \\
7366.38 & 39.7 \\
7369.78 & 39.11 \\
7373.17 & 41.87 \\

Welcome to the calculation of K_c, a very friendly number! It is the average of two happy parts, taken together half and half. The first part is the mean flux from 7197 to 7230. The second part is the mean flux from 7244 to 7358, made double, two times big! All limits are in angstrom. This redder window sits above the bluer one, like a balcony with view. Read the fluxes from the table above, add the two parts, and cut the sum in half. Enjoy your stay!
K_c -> 60.8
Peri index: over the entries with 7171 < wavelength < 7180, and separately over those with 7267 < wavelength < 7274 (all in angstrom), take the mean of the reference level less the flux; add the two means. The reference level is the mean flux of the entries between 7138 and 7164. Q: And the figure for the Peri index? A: 1.2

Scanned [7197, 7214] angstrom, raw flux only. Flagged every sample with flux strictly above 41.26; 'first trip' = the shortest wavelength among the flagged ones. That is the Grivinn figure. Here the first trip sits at 7202.02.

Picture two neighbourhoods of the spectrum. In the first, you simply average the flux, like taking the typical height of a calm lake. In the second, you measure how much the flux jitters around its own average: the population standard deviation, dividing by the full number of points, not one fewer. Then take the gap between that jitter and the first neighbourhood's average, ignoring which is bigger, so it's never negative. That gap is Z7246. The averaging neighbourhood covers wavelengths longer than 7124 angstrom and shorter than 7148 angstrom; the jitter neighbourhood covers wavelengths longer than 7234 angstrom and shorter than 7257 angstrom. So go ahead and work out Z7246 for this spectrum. 40.4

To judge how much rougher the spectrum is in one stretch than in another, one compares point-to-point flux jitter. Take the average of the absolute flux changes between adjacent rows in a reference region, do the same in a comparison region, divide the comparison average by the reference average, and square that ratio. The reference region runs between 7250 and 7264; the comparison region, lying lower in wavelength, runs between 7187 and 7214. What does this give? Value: 4.5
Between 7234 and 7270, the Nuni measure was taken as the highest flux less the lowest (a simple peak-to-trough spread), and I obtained 2.3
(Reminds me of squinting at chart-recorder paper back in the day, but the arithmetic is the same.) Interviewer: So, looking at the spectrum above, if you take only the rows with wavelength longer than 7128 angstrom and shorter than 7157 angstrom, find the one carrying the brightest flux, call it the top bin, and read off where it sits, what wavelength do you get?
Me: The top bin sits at 7129.42 angstrom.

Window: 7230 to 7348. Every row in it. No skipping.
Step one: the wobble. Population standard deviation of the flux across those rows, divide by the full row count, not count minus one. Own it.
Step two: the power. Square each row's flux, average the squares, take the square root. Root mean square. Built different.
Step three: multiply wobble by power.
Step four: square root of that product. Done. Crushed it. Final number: 6.0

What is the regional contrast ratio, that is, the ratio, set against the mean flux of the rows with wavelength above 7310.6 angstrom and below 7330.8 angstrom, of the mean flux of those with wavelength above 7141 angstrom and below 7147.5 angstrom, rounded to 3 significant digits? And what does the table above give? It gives 1.01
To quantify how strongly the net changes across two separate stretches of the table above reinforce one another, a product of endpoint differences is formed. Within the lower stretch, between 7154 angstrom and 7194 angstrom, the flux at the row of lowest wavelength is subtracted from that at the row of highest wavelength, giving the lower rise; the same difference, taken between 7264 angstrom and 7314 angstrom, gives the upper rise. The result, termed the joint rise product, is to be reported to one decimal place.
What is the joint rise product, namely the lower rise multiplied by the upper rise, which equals -2.1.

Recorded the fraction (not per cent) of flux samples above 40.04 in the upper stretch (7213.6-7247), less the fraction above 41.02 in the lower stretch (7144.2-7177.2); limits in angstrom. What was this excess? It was 0.1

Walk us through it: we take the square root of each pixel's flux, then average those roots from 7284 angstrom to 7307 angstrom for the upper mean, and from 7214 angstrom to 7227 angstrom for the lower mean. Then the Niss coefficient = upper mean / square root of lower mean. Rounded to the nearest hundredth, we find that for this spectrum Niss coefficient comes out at 2.53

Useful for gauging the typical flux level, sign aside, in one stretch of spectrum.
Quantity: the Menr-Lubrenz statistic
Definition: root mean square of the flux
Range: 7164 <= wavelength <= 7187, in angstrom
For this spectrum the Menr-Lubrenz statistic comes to 41.03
